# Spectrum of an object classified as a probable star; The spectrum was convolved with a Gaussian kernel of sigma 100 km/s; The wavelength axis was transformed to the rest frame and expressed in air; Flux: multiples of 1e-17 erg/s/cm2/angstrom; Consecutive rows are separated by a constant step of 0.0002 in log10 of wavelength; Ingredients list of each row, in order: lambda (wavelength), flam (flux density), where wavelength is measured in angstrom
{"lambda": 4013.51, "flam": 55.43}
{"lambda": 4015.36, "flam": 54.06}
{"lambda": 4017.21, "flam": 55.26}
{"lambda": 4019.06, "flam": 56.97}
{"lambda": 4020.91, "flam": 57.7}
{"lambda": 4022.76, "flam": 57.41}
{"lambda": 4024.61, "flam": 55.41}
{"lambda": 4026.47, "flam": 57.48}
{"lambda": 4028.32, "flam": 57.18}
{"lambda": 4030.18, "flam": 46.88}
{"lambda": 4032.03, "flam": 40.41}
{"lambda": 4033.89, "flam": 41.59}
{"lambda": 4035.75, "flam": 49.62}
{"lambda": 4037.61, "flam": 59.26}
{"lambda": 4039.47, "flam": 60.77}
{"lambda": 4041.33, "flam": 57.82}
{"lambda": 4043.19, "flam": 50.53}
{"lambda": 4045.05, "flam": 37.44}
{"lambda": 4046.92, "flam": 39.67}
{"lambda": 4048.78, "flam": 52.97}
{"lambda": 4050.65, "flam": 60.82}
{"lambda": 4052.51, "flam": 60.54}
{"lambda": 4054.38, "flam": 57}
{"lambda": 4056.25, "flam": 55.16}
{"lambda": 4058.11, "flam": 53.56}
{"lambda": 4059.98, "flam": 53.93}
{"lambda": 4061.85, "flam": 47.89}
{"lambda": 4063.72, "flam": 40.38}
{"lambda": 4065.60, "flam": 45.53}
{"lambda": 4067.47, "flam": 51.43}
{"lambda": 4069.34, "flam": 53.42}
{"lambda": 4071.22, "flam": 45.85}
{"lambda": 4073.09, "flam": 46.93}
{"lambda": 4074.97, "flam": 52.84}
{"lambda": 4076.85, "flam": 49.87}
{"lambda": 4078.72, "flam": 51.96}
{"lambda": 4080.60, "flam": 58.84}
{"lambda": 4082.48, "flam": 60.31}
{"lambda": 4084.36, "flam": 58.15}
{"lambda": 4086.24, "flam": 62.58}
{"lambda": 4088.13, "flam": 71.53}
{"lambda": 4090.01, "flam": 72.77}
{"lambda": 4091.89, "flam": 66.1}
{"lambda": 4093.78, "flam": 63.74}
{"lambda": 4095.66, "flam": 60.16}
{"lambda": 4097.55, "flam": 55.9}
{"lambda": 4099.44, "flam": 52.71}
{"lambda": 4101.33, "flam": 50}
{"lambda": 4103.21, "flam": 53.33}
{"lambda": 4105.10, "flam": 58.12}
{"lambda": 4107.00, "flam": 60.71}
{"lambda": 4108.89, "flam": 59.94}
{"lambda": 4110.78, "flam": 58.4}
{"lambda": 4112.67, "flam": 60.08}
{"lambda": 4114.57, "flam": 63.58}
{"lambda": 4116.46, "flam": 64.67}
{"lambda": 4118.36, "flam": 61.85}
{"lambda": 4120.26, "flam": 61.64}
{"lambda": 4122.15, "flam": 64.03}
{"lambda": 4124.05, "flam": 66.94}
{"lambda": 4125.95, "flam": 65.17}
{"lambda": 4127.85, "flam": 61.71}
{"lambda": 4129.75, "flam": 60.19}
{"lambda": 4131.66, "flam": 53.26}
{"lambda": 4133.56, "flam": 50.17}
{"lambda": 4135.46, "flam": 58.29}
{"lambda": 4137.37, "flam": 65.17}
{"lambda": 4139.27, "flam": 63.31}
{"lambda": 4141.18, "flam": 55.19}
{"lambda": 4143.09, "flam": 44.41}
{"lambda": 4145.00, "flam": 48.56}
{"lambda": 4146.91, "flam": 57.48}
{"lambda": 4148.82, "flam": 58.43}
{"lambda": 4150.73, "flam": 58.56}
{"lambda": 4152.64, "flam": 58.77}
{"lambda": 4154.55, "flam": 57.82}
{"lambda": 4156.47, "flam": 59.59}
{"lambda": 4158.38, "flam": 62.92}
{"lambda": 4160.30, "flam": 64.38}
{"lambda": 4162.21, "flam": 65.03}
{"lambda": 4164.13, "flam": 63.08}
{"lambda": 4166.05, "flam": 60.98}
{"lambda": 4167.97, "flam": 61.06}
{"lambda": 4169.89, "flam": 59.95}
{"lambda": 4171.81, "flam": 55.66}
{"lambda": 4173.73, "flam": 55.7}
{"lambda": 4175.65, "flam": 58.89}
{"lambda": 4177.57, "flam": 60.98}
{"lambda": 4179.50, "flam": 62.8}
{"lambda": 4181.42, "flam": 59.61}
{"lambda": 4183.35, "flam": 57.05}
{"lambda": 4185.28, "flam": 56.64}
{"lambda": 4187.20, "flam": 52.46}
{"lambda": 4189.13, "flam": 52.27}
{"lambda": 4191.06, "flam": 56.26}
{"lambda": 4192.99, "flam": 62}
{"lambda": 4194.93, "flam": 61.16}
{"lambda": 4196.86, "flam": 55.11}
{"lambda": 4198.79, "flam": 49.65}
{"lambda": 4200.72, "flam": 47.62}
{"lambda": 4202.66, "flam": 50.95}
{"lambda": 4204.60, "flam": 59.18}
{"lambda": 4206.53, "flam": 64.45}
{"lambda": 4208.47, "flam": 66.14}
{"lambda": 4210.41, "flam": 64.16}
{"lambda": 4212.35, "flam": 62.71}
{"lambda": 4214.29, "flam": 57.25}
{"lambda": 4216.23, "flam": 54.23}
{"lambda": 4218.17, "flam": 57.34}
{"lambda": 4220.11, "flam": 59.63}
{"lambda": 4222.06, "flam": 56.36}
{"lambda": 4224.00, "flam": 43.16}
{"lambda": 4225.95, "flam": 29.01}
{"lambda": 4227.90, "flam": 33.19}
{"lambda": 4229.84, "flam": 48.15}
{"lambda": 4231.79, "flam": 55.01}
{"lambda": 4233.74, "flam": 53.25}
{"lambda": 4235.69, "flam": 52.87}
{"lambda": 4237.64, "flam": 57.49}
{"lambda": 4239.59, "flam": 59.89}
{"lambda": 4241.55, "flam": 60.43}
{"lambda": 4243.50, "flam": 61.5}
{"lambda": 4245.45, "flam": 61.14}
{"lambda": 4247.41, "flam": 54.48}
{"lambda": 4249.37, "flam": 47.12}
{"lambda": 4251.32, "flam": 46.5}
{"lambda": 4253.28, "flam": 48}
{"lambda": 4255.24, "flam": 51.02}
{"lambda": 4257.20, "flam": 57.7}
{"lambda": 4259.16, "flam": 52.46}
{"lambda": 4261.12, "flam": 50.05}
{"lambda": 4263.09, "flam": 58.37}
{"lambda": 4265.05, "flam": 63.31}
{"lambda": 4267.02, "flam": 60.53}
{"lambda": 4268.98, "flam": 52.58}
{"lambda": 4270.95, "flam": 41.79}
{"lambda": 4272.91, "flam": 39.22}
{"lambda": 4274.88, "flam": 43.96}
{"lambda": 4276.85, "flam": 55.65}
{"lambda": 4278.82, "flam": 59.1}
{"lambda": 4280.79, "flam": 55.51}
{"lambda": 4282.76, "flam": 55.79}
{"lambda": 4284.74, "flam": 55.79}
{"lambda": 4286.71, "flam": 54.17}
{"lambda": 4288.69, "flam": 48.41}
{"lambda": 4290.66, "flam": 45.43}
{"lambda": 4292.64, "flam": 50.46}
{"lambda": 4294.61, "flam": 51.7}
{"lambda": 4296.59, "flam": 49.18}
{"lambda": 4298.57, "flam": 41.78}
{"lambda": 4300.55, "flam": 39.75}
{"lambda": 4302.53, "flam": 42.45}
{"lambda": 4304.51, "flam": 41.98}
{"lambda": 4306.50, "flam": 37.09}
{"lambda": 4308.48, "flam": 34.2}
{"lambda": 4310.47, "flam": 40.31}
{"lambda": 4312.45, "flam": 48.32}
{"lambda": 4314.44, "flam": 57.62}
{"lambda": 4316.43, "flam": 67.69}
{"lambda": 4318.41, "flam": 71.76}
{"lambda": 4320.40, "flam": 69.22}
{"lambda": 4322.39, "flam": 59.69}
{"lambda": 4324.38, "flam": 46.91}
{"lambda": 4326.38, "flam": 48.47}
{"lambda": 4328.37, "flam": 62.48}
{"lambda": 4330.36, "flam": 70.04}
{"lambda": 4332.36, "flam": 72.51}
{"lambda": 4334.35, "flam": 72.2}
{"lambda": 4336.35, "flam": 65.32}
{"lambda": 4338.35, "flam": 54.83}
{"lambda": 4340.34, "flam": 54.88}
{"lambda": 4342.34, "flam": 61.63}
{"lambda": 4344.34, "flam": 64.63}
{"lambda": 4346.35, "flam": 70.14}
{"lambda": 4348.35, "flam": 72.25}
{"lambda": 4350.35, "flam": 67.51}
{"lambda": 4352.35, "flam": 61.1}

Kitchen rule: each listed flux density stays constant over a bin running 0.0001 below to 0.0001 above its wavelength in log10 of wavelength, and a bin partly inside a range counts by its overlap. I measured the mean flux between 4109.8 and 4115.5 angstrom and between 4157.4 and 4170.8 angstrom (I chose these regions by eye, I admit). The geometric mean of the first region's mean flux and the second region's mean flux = 62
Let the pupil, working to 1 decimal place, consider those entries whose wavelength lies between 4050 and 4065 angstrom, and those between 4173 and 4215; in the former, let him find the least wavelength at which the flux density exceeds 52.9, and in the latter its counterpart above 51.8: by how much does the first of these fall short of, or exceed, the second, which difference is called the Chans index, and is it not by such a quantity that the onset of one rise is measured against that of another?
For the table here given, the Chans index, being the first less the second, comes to -123.1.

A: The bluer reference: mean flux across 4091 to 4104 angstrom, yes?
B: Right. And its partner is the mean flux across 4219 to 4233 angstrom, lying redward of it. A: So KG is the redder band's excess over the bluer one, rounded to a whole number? -11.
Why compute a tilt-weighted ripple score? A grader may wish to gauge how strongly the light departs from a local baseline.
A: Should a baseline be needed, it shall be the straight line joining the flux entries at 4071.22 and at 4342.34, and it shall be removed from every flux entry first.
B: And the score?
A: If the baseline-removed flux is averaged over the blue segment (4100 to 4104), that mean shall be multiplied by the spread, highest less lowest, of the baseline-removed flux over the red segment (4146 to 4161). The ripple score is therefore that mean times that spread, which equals 25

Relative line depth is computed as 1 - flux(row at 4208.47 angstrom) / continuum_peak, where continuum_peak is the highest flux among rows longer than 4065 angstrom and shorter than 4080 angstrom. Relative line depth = -0.24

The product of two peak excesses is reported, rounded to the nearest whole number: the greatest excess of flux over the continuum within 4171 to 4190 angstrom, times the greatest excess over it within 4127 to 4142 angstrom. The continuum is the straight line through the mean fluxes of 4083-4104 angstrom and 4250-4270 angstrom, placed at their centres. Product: 35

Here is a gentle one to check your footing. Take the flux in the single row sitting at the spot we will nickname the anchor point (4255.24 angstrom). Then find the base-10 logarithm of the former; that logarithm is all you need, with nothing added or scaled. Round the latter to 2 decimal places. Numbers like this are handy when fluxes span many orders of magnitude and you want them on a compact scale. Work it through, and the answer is 1.71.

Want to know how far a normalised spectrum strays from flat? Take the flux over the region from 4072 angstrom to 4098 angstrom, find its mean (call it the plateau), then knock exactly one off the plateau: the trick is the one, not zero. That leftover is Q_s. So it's 58.4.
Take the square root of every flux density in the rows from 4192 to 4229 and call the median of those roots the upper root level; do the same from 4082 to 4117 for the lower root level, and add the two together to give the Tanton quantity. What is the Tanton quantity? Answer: 15.32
